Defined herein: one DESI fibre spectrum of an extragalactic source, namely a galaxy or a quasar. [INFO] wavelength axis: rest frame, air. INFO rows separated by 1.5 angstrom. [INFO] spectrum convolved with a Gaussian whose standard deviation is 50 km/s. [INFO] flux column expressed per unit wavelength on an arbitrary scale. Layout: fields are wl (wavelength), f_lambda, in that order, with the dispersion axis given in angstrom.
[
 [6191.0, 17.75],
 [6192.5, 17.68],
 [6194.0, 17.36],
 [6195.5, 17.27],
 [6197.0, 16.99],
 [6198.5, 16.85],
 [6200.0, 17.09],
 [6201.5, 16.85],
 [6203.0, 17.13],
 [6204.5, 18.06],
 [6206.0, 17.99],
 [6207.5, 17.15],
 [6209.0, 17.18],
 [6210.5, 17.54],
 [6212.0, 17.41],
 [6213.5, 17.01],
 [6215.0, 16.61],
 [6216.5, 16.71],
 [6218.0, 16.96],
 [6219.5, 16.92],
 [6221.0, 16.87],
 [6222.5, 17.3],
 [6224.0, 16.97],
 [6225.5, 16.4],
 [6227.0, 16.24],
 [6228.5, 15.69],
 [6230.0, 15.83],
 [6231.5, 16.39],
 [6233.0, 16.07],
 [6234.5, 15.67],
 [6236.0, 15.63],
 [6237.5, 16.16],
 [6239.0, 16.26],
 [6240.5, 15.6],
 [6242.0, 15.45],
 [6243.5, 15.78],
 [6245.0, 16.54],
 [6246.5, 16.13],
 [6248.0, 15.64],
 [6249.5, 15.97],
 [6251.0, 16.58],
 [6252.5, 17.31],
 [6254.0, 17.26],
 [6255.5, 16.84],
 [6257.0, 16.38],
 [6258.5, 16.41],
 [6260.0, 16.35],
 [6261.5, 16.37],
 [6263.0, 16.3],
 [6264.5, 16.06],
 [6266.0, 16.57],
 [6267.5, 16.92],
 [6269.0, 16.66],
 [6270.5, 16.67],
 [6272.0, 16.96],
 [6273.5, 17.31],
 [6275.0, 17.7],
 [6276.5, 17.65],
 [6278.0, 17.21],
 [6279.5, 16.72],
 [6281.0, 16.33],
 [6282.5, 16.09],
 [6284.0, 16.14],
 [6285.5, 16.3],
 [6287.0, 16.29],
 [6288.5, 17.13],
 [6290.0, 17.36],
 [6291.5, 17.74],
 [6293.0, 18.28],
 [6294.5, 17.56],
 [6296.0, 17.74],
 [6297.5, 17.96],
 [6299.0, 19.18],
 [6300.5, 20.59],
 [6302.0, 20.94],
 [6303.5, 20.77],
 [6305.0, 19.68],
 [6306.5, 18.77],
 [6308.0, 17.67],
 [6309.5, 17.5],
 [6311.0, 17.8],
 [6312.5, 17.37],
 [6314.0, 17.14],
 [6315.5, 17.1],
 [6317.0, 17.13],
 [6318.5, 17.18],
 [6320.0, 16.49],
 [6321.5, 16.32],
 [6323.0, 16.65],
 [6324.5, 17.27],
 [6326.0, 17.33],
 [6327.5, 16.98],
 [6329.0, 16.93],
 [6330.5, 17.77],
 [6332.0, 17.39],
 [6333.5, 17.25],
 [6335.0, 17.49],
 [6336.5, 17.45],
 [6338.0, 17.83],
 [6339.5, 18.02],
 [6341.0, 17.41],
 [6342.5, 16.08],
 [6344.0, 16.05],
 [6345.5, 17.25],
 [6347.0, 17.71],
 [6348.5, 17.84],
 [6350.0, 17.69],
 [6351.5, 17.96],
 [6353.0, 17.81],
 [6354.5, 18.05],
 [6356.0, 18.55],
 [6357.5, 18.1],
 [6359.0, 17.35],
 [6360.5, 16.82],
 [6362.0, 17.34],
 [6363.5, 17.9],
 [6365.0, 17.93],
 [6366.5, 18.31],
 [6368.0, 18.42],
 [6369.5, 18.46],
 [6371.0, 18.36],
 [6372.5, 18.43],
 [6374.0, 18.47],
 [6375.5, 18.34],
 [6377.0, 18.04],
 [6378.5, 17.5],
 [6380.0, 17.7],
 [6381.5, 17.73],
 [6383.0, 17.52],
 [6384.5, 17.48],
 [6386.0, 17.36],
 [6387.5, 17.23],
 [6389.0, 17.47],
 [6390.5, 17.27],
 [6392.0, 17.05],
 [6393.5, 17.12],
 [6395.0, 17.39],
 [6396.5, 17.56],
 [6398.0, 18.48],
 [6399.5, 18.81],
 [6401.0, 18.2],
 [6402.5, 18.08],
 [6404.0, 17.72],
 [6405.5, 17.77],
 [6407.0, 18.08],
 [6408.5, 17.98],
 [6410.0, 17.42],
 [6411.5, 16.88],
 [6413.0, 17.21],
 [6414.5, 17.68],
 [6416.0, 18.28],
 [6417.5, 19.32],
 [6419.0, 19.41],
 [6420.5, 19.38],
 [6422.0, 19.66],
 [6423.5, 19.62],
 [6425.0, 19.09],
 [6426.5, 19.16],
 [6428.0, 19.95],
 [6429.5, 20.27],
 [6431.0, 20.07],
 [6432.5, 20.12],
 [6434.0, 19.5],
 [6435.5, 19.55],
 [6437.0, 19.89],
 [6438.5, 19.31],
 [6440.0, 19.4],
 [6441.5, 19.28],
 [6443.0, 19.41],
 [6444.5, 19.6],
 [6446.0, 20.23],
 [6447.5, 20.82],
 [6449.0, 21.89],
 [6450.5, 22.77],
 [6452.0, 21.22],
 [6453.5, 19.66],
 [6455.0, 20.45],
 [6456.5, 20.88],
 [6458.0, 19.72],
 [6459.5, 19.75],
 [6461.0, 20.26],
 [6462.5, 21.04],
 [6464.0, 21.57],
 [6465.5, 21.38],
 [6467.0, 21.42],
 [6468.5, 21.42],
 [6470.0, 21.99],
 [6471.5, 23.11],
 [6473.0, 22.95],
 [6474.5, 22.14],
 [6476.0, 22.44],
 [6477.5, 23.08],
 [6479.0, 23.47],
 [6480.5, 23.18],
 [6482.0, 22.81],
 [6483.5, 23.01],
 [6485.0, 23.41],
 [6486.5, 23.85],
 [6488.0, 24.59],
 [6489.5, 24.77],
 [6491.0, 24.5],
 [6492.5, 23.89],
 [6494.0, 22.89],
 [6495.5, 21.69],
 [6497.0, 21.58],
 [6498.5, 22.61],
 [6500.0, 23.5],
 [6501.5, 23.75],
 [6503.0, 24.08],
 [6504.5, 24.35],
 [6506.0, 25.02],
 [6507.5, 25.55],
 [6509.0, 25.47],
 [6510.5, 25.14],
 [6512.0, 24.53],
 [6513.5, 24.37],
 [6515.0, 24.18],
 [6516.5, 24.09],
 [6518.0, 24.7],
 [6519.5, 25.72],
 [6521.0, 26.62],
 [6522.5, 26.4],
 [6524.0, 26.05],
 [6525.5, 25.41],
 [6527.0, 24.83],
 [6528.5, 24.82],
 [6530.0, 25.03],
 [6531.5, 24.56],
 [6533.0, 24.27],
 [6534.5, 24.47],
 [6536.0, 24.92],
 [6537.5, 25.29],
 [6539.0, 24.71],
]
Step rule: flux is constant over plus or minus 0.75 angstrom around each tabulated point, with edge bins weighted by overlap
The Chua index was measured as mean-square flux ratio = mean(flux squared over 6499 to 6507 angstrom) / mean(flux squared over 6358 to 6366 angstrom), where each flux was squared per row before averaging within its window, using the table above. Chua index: 1.9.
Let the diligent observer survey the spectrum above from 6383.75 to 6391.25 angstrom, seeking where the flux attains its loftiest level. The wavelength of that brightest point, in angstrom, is 6384.5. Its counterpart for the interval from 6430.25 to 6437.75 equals 6432.5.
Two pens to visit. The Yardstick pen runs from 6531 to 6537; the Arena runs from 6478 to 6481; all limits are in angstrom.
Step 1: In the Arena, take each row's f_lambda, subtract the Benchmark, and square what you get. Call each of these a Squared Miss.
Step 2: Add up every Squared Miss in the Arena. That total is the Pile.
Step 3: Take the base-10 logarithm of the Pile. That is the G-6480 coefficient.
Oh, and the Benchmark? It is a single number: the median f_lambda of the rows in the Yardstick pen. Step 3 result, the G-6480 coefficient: 0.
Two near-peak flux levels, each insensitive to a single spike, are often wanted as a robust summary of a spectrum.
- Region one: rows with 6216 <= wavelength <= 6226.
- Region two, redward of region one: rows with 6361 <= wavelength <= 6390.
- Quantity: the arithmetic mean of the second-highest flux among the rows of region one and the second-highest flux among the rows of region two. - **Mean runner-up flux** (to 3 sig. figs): 17.7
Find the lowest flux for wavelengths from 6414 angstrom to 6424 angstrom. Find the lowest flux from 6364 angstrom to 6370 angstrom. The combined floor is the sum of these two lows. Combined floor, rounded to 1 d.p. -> 35.6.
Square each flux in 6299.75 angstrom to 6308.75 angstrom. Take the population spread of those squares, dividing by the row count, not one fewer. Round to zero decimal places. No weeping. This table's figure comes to 46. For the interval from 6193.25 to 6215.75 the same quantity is 13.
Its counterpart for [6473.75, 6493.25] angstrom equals 37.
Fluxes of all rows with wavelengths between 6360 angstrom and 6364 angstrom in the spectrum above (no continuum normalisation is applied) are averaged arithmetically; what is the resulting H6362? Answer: 17.4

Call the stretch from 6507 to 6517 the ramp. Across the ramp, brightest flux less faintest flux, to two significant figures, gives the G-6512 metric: 1.5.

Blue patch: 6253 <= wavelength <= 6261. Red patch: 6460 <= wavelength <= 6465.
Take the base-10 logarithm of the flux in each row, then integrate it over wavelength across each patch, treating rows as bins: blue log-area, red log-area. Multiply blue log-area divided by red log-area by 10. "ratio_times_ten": 15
